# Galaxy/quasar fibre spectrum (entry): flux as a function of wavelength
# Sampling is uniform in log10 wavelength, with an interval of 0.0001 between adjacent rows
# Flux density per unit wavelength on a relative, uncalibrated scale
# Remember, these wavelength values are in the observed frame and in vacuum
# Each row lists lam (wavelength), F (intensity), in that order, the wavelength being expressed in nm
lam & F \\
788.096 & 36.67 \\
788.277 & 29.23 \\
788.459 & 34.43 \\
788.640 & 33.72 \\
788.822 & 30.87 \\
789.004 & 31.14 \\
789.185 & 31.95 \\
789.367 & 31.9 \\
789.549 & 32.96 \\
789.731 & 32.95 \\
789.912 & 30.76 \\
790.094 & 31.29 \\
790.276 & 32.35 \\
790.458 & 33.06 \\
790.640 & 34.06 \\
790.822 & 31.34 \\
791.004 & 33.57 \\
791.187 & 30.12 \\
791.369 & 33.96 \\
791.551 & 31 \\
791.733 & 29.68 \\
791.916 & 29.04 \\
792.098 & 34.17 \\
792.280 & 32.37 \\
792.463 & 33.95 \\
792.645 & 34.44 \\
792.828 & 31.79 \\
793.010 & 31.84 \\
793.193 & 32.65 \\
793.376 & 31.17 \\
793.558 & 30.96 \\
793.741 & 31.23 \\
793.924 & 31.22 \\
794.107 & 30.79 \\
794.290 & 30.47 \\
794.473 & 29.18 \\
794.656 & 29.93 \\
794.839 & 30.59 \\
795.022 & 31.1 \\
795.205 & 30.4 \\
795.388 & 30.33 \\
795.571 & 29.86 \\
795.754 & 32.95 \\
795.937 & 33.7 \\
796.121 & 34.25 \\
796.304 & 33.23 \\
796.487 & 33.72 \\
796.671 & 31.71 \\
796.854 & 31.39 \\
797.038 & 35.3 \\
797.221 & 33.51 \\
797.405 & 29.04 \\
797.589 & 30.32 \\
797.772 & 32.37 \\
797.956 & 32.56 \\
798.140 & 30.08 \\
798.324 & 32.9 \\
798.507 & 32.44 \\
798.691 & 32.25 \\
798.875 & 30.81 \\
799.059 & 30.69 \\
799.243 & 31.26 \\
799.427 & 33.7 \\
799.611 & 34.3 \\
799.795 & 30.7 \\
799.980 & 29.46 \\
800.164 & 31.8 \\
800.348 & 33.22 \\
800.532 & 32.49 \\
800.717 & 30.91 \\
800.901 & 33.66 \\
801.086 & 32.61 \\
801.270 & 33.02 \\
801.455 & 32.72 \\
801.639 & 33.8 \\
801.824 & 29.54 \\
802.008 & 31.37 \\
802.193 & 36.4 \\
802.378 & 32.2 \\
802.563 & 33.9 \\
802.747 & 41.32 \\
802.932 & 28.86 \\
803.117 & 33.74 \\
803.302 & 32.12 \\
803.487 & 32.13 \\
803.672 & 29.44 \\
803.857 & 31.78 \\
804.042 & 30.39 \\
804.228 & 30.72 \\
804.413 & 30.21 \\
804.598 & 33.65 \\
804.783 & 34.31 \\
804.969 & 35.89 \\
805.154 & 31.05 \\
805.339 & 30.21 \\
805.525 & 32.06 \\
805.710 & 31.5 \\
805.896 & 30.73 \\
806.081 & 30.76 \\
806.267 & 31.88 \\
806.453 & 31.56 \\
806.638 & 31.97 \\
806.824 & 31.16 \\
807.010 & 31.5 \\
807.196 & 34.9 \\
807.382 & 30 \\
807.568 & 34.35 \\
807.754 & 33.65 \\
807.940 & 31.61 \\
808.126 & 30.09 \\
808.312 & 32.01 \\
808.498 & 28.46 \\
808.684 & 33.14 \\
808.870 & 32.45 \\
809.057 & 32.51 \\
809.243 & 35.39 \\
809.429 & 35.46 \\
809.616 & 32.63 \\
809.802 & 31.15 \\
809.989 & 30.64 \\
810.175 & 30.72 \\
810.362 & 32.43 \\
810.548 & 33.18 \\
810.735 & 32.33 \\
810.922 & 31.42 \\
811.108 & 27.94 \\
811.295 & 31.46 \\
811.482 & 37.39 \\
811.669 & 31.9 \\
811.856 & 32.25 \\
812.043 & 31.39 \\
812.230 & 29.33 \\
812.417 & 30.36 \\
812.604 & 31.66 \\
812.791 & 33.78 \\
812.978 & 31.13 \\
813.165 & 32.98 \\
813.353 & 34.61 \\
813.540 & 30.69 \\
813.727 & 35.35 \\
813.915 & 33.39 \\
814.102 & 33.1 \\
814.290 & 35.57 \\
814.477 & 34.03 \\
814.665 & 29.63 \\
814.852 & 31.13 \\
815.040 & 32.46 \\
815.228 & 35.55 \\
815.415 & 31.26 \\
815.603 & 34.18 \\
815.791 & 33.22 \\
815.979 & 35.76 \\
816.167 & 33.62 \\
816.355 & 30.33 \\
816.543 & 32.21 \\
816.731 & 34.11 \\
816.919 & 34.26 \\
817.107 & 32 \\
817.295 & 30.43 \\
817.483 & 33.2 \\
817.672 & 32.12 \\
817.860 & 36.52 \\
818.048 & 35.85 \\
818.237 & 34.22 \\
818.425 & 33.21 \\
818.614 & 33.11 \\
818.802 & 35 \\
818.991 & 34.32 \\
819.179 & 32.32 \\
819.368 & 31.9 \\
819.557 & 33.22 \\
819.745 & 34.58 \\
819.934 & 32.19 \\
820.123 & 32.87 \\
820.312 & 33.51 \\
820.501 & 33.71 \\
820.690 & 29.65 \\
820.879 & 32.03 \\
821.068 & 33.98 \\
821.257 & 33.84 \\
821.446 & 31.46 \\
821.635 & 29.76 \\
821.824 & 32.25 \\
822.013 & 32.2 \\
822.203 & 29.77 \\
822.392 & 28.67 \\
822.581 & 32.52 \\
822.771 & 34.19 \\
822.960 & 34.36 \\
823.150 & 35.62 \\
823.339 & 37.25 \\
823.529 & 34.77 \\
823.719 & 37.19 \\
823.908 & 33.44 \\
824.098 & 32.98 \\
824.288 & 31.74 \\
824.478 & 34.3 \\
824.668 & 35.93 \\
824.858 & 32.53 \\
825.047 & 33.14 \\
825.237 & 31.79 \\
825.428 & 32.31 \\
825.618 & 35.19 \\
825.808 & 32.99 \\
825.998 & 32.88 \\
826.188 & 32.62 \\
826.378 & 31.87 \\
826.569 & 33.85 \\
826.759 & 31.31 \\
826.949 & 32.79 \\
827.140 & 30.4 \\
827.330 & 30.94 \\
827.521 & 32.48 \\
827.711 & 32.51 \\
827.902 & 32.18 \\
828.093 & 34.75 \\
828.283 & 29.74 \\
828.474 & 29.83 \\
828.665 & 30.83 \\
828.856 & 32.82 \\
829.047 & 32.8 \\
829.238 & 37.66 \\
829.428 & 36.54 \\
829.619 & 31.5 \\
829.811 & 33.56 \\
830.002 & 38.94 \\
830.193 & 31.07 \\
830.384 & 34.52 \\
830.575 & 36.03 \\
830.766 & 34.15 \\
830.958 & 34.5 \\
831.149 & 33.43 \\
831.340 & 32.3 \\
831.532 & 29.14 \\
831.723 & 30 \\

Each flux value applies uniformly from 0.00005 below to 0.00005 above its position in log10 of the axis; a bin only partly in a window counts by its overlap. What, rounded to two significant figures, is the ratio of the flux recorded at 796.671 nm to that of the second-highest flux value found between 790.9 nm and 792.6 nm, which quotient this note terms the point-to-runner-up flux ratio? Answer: 0.93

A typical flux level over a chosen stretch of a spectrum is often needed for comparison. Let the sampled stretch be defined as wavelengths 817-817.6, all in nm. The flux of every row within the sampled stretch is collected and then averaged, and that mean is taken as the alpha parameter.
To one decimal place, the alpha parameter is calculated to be 31.9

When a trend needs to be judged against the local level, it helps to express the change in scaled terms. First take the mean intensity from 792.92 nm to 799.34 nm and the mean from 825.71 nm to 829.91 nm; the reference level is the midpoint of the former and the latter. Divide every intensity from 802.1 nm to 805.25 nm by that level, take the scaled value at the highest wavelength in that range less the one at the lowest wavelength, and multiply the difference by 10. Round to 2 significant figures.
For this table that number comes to -1.7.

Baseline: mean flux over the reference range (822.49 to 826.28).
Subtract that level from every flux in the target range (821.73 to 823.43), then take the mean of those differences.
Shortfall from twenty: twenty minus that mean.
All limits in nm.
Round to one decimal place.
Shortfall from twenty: 20.9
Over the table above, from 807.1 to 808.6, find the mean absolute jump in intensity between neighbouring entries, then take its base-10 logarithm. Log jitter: 0.43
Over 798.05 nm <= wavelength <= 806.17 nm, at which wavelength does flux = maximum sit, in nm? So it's 802.747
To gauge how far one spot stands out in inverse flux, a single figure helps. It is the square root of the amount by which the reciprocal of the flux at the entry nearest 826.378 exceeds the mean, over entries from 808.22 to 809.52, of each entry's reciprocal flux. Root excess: 0.027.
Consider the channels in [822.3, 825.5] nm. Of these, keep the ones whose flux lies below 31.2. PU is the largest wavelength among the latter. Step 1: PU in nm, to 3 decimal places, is 822.392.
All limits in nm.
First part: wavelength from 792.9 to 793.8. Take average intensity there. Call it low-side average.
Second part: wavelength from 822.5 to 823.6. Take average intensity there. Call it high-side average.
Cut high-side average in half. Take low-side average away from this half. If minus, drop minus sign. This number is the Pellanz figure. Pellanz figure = 14.2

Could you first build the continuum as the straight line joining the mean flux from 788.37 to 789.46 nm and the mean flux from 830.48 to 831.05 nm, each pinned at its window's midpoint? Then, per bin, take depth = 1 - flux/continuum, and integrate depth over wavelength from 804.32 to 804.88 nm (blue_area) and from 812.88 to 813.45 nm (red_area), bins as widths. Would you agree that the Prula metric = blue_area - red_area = -0.006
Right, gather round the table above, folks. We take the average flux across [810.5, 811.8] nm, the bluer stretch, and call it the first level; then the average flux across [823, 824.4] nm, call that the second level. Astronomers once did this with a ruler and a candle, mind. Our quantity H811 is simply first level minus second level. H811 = -2.5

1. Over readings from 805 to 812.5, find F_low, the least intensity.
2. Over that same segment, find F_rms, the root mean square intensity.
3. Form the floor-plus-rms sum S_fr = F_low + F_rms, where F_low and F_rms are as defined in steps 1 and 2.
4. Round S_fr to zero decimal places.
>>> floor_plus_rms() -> 60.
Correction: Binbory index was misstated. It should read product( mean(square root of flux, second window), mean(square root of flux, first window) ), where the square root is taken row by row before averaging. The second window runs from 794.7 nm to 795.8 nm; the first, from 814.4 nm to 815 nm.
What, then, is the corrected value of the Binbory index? 31.2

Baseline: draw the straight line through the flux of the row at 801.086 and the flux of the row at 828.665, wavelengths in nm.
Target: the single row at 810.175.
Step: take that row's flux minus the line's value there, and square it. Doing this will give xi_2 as 1.7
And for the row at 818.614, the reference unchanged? 2.7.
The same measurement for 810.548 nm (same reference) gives 1.4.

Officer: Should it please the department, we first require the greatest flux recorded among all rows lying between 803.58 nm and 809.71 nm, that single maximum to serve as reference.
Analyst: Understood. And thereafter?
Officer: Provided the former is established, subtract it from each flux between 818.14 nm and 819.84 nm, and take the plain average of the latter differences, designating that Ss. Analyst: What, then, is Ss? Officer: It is -2.3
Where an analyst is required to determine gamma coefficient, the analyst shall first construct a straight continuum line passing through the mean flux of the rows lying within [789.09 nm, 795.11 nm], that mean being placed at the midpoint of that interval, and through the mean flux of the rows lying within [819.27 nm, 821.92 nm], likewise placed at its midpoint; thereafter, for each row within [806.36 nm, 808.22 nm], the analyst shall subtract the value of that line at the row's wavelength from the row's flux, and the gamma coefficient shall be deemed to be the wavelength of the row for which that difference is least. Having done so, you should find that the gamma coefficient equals 807.382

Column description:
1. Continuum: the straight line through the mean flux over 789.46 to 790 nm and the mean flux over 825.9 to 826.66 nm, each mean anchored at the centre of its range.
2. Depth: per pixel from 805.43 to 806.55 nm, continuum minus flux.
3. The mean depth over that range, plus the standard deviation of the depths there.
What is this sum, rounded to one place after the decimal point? 1.6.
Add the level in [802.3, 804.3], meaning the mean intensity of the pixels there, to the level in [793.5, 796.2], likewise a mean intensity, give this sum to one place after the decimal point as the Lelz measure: 63.5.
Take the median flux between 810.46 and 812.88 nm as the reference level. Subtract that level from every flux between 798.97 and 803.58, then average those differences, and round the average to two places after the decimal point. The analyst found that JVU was 0.98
